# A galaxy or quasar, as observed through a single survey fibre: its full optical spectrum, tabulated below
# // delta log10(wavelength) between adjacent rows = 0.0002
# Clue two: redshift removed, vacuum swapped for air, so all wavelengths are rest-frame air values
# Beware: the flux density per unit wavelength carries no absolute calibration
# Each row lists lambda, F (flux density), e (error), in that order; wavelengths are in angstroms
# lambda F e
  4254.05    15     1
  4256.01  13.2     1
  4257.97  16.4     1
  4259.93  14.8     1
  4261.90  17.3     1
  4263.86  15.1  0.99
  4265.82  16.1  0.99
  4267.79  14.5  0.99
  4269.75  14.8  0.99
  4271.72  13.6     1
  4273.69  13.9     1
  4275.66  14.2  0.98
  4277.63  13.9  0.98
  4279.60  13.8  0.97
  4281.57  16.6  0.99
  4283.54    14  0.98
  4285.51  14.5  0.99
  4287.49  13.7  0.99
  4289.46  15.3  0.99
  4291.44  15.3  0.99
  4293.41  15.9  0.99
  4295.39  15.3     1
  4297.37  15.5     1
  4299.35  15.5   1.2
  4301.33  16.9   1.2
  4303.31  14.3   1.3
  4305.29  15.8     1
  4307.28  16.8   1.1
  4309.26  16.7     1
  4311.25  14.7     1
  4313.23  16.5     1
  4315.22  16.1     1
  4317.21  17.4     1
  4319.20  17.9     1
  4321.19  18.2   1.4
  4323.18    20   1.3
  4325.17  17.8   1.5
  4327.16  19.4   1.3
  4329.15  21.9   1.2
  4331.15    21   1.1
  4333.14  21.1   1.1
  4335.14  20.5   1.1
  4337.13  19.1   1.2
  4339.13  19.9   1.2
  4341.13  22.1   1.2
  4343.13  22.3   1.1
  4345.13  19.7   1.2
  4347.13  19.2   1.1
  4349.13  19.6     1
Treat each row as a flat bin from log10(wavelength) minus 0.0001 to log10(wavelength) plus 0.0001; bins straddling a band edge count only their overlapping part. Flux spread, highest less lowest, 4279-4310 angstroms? 3.2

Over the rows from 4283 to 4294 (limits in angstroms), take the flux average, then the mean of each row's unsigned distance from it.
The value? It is 0.72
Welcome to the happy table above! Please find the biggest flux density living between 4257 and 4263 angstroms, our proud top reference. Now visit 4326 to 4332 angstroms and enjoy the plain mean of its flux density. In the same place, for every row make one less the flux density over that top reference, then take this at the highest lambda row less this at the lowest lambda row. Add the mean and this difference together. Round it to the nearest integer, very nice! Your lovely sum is 21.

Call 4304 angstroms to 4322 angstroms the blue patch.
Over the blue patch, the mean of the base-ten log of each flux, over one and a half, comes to 0.81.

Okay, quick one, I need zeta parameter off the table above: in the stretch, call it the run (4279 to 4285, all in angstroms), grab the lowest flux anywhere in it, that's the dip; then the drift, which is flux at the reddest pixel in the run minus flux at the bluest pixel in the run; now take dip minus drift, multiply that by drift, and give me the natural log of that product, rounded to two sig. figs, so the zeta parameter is 1.0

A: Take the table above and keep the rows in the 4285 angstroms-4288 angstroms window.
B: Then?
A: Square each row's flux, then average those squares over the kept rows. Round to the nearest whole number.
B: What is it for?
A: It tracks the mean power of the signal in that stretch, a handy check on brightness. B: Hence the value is 199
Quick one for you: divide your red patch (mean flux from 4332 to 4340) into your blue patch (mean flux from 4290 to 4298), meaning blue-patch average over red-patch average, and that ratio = 0.77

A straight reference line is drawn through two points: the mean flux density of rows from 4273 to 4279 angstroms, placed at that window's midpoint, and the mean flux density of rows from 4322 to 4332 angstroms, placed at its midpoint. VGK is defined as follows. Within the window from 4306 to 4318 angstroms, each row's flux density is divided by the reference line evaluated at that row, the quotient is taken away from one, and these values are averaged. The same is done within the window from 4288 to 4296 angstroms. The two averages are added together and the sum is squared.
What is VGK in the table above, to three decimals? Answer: 0.018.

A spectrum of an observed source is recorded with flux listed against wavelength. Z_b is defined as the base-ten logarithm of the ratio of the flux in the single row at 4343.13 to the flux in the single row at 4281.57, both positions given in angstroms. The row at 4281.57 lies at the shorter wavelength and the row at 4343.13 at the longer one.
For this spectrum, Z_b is 0.13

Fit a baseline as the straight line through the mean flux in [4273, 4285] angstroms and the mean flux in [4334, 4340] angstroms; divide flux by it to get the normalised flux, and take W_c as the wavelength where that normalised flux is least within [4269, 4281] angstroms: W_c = 4279.60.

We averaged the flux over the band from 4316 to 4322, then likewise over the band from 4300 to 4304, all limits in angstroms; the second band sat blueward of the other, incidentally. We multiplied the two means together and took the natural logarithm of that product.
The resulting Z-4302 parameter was 5.63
